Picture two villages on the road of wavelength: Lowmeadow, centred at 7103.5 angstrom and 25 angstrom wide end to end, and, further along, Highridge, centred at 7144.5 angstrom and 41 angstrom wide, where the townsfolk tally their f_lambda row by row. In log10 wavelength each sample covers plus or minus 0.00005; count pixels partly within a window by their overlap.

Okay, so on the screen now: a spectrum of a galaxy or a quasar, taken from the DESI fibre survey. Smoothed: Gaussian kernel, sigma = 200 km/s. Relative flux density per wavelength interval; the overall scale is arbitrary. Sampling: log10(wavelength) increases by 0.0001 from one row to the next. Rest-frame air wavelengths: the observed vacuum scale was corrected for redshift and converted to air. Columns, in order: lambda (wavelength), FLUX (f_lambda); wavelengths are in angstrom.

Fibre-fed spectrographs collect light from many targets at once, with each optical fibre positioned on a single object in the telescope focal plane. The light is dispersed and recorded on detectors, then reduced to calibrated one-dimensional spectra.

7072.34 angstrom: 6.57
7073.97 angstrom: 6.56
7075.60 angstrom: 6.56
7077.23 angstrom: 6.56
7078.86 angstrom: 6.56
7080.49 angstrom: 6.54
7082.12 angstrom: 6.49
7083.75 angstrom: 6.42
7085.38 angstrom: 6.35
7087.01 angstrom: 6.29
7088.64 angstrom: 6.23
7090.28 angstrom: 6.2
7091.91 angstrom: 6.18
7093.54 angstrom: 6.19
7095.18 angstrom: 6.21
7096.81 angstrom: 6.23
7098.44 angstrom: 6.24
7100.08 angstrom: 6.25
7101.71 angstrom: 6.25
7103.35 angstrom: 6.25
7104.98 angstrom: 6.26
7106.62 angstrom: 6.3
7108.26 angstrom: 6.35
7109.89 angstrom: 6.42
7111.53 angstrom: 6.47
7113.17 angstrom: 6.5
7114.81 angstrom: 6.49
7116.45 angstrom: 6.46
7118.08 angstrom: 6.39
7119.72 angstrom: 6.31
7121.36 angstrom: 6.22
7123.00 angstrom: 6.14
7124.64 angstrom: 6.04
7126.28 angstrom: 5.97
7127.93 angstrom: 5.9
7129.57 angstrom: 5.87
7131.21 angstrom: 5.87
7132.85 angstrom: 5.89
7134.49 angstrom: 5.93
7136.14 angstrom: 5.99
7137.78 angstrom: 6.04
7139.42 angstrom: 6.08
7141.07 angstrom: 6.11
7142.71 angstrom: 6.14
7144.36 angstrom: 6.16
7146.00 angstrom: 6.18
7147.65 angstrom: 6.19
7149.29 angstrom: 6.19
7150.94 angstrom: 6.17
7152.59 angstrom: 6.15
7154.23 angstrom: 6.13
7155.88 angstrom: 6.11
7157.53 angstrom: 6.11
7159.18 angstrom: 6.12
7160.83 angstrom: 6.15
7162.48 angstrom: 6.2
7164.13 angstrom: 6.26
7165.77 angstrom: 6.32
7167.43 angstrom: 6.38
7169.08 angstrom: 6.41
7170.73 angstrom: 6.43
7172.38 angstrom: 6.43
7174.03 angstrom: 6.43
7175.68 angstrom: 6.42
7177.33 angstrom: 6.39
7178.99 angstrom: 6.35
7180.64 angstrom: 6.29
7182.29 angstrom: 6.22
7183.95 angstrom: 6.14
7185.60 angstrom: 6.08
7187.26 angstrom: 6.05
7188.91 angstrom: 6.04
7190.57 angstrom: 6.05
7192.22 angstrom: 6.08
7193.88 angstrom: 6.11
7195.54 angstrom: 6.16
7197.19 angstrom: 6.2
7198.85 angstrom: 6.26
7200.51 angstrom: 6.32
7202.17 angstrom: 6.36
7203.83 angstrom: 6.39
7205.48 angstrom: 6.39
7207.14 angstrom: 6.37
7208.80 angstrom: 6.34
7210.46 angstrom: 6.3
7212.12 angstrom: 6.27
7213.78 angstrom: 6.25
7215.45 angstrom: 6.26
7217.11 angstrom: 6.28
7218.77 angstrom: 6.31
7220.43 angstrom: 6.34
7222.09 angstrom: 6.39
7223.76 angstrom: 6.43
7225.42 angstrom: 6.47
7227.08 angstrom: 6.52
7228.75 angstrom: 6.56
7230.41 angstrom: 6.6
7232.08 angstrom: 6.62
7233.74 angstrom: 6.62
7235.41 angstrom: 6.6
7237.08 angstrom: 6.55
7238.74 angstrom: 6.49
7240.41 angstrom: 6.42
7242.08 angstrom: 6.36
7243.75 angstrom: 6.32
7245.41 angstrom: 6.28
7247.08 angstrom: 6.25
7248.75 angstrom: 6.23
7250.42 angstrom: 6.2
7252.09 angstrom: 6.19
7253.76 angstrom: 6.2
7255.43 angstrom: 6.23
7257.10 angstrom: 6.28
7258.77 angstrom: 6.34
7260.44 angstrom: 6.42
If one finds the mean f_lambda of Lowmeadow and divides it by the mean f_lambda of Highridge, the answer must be 1.038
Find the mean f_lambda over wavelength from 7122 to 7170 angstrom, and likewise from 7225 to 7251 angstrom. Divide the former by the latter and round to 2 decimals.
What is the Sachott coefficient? 0.95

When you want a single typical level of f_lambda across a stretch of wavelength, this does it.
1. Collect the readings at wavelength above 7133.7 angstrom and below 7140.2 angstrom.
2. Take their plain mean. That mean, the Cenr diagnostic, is 6.01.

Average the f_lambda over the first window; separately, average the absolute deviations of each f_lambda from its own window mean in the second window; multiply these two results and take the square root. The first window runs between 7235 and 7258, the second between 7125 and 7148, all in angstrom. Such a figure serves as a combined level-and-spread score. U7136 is 0.82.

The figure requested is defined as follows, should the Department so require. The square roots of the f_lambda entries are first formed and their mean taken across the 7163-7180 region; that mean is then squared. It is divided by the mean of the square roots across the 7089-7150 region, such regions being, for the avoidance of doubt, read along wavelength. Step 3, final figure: 2.566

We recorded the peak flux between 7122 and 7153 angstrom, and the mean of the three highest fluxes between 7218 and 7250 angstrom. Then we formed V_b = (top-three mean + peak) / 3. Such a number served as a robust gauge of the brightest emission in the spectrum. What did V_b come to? 4.27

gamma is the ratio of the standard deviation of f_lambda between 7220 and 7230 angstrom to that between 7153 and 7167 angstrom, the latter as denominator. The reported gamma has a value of 1.0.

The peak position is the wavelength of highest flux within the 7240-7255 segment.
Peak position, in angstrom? 7240.41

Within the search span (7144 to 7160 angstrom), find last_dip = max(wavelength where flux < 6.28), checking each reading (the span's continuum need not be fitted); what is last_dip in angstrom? 7159.18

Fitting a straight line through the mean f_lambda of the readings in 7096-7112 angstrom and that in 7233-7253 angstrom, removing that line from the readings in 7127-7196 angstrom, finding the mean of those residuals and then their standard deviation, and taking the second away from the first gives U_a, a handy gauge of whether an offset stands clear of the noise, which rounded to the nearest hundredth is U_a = -0.32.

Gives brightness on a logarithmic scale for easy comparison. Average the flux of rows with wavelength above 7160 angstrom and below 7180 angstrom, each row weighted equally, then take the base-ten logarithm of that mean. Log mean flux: 0.803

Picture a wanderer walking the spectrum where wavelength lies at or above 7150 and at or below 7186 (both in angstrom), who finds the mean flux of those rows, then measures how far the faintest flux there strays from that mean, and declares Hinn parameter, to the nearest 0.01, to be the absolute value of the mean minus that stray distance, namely 6.08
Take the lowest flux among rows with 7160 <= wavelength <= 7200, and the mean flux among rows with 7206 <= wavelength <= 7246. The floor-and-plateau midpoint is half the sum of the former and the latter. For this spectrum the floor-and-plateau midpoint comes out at 6.23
